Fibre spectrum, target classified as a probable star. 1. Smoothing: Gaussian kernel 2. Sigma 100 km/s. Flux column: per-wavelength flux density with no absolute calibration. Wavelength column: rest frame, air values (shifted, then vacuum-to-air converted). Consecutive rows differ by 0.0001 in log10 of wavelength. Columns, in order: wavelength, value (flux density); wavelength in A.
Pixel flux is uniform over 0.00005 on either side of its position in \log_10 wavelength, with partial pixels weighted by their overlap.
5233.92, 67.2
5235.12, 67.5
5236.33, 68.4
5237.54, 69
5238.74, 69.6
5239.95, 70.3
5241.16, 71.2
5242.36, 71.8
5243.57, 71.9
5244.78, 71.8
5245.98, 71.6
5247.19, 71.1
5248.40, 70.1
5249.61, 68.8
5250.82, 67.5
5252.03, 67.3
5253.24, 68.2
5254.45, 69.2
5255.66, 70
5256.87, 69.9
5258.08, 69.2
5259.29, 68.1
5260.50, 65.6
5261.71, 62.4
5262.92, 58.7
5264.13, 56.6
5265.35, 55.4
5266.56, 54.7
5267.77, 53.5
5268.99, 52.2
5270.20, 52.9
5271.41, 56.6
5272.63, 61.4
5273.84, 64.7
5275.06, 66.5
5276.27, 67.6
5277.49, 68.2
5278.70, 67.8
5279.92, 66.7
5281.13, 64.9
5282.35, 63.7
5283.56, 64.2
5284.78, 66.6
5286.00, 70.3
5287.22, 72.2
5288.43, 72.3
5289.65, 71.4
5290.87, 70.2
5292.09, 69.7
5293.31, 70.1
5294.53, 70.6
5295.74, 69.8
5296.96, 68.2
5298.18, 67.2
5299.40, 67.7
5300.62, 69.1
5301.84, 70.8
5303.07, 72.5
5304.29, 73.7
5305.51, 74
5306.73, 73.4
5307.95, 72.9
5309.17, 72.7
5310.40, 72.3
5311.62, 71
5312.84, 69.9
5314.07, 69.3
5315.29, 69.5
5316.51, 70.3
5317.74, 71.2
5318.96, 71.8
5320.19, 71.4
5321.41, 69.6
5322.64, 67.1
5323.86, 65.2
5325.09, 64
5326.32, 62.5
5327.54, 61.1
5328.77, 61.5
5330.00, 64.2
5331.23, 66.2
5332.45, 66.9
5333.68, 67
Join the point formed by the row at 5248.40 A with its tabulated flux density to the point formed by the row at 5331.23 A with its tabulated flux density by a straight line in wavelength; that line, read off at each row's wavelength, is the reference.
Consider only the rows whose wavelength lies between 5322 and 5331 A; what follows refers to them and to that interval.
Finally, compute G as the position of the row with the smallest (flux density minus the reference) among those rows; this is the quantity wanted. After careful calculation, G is 5327.54 A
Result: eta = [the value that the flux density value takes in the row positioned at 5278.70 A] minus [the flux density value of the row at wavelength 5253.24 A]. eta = 0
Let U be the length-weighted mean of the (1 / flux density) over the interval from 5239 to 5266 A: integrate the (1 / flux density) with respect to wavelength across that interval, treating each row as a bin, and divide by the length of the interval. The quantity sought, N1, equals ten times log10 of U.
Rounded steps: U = 0.0149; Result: -18.3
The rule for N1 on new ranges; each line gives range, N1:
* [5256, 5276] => -17.8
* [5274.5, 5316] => -18.4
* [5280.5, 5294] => -18.4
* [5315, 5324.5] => -18.4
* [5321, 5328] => -18.1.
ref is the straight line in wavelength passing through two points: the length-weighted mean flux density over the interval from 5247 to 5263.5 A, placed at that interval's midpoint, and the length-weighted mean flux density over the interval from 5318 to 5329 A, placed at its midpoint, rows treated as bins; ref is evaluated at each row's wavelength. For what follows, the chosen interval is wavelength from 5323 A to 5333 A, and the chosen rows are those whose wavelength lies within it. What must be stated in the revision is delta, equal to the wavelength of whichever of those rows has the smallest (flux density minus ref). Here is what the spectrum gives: 5327.54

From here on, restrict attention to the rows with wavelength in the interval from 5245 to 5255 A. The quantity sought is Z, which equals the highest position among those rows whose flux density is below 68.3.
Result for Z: 5253.24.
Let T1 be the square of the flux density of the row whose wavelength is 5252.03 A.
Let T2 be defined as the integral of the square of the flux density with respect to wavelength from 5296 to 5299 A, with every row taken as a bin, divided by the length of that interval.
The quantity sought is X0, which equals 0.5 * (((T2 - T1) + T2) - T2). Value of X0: 43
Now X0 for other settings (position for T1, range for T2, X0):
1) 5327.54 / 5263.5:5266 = -300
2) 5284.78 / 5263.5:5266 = -651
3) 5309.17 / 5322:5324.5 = -456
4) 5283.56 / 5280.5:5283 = 15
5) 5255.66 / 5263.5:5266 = -884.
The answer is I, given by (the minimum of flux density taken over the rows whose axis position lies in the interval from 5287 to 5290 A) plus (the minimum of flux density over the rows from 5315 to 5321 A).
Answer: 141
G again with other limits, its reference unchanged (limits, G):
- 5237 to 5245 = 5237.54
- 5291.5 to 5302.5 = 5298.18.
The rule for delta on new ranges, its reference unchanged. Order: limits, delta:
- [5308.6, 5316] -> 5314.07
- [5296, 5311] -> 5298.18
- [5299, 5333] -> 5327.54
